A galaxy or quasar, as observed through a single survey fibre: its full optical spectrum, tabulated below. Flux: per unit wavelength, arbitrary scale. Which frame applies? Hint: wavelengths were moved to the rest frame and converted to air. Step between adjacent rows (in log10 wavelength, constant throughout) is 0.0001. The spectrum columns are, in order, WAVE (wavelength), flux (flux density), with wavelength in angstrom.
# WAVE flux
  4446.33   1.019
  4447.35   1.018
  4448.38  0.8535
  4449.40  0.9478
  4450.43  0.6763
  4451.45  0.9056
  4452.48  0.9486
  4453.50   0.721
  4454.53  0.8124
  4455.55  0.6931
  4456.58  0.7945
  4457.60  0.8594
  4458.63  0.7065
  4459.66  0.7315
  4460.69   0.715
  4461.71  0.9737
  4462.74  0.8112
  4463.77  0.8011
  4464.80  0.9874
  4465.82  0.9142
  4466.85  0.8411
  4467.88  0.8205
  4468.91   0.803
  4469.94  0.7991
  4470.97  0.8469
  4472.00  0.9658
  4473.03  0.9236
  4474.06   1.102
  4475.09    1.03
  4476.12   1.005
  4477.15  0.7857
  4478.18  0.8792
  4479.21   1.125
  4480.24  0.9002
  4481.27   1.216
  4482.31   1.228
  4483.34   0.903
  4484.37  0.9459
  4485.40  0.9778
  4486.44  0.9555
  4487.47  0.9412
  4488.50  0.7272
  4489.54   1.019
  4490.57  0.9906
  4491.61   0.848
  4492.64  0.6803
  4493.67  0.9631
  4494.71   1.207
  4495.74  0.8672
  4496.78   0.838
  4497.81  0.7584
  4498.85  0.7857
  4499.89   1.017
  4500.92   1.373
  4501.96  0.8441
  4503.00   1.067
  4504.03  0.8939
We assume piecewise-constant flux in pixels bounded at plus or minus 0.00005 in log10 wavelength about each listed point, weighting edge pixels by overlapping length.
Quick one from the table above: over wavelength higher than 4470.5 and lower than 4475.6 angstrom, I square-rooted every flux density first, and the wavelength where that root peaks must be 4474.06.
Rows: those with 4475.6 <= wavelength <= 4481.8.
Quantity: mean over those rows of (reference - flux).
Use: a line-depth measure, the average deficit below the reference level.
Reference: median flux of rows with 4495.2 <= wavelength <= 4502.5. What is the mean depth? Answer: -0.14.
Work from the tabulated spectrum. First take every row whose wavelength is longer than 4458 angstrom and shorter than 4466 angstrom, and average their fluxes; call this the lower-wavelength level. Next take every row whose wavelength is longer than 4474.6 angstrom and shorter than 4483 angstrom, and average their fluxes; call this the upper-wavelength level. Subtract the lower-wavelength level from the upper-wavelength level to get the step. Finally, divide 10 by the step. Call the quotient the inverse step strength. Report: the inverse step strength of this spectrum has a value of 52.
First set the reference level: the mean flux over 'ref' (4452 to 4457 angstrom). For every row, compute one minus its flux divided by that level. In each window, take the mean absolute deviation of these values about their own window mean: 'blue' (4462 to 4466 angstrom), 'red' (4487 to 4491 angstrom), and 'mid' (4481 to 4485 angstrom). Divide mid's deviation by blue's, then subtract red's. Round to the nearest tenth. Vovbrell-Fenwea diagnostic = 1.9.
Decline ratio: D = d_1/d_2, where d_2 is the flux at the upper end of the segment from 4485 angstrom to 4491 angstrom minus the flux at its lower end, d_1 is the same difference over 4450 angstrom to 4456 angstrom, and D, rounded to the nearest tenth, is 1.3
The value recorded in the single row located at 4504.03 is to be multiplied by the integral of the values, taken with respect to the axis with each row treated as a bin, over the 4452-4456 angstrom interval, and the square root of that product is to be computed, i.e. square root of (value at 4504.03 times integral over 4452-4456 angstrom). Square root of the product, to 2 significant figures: 1.7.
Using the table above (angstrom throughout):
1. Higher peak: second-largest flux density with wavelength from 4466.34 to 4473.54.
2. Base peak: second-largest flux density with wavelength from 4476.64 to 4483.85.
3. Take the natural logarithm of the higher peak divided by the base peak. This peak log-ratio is -0.28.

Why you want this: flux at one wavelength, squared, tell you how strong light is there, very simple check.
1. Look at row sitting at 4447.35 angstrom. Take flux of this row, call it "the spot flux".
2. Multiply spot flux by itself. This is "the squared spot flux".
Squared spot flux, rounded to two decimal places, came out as 1.04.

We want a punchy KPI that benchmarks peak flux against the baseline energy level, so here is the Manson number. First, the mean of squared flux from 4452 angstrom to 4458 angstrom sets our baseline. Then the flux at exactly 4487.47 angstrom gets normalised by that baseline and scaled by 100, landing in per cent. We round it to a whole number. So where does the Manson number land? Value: 144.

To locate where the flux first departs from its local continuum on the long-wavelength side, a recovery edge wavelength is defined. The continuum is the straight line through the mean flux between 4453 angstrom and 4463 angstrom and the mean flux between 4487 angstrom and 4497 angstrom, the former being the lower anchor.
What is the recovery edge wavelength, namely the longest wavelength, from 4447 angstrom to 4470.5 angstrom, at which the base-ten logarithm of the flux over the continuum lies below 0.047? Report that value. 4469.94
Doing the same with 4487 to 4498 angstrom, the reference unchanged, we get 4497.81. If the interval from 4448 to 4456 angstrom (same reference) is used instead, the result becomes 4455.55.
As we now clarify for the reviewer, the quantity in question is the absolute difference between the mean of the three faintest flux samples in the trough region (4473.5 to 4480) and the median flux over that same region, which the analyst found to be 0.128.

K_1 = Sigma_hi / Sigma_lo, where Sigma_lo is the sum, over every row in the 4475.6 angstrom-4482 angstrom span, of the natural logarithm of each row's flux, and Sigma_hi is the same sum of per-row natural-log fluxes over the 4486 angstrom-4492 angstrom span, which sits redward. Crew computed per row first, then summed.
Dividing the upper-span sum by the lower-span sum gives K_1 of 3.7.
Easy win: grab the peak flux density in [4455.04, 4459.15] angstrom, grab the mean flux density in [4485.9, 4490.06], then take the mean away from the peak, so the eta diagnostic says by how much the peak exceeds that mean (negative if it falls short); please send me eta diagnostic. -0.05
